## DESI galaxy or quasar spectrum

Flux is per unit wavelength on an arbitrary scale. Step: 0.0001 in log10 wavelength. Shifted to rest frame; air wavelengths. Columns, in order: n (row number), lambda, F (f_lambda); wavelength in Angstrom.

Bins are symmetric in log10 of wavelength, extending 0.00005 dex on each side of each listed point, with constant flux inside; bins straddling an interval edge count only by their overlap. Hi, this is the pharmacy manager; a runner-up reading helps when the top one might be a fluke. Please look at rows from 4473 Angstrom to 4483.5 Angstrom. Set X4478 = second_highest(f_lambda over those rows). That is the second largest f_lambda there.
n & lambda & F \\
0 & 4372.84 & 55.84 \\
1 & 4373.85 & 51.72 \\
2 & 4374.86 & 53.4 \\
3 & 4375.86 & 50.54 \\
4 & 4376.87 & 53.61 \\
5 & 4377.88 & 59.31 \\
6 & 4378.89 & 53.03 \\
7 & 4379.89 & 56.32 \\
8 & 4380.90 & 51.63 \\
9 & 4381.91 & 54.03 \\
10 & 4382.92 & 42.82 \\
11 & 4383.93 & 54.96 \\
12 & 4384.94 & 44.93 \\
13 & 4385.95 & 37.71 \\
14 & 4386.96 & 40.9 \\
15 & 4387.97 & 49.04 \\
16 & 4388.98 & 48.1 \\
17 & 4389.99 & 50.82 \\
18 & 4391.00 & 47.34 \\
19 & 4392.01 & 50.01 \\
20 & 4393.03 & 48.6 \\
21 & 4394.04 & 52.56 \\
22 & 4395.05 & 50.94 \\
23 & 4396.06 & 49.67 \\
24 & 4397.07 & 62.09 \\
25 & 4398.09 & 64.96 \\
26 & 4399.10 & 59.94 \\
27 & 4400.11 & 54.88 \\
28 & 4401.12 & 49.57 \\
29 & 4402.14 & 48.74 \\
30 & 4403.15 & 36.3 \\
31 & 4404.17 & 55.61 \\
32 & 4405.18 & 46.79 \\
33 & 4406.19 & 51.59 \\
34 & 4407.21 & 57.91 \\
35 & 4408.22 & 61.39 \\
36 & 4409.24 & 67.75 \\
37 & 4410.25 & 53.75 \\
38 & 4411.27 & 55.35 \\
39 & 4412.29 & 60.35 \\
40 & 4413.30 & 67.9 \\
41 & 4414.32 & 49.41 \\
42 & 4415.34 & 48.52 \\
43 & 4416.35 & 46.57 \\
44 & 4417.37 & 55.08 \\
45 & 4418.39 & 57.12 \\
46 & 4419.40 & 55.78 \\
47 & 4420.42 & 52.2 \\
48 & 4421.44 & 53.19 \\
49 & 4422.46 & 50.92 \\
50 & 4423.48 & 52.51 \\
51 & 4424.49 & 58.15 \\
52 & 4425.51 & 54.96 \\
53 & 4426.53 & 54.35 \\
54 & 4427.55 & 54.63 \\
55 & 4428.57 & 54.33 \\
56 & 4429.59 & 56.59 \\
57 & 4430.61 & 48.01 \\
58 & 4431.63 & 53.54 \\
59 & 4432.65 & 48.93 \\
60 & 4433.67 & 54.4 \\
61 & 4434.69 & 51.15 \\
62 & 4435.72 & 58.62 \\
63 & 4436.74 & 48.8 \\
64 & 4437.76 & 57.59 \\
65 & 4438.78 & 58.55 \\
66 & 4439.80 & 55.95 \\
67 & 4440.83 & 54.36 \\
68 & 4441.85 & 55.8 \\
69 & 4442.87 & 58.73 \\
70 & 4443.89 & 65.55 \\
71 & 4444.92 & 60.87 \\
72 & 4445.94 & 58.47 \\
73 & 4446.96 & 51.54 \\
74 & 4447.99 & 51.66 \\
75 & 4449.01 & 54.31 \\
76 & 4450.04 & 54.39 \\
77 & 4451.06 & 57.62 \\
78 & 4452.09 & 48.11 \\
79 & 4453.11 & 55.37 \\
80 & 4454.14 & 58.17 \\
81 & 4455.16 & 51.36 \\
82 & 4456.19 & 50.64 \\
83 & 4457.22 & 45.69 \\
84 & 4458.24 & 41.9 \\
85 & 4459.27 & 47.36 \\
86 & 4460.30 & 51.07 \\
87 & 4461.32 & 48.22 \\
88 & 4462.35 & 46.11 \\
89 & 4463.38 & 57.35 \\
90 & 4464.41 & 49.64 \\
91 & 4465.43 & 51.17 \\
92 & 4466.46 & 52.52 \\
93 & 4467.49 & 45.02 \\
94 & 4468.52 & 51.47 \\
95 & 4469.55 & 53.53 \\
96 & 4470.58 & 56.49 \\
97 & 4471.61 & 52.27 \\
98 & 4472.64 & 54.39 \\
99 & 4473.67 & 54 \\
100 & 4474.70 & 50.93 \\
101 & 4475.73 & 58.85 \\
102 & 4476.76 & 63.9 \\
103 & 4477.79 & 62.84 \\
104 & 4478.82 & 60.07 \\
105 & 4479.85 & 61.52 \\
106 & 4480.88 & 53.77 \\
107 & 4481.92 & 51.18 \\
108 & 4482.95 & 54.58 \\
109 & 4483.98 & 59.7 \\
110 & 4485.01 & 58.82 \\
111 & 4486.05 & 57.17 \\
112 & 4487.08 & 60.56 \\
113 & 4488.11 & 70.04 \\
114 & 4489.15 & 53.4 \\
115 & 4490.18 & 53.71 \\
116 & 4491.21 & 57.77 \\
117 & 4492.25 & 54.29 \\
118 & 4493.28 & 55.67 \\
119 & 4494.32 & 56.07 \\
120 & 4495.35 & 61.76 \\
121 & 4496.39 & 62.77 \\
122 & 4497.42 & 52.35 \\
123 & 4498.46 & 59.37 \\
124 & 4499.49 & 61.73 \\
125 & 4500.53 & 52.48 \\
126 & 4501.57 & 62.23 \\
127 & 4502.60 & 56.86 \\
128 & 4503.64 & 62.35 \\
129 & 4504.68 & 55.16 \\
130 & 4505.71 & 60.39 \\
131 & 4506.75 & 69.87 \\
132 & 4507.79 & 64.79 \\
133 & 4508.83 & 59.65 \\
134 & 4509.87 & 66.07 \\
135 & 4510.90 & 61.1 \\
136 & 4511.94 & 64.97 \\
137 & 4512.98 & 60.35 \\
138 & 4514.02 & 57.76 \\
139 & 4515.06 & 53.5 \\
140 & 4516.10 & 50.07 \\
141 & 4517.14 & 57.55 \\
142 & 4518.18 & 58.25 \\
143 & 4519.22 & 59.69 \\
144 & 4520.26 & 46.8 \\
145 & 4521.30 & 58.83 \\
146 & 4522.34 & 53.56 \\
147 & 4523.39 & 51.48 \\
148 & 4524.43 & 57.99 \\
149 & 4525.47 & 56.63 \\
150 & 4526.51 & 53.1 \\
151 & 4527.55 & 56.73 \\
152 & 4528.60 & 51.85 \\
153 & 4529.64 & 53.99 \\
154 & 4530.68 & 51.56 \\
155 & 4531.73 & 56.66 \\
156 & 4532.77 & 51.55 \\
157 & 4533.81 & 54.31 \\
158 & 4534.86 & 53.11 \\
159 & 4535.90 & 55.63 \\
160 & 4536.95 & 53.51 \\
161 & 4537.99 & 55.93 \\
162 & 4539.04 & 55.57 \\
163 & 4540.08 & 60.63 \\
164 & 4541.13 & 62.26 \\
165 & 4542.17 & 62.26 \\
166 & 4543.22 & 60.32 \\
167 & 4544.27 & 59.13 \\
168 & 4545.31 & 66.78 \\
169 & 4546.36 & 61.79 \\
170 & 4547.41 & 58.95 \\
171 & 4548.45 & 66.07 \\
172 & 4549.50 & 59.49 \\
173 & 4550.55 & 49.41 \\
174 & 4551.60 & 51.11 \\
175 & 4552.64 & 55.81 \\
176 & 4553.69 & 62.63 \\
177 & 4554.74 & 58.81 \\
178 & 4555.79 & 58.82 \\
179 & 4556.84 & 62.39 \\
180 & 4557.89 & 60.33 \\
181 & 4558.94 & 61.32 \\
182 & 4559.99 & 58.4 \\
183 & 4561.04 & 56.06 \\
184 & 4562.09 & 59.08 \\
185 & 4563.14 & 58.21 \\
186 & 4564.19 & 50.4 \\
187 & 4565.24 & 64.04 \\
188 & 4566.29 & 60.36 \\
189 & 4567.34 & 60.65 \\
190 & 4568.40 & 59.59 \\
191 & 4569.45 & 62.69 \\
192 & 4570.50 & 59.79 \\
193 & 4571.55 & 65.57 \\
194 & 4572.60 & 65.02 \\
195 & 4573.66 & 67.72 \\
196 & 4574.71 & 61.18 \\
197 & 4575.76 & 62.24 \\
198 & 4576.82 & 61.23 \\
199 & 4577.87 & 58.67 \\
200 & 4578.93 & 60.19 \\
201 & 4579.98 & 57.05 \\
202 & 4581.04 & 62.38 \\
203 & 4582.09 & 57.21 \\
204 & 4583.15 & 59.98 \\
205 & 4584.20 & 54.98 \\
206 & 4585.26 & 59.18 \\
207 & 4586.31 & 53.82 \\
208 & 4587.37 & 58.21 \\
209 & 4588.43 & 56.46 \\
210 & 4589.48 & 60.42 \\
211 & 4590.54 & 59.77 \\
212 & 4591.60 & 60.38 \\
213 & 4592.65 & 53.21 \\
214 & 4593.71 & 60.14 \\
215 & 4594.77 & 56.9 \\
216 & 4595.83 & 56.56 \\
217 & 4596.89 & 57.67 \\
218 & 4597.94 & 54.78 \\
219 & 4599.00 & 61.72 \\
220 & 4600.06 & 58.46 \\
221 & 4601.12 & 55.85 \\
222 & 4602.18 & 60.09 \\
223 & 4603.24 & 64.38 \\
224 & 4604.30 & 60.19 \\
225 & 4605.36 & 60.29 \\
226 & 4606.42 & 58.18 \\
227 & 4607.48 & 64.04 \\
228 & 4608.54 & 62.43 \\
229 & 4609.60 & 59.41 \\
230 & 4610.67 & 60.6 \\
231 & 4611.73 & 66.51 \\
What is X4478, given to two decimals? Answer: 62.84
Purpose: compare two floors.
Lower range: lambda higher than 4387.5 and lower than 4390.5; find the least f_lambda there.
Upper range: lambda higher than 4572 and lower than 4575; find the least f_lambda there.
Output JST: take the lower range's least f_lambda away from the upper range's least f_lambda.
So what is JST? 13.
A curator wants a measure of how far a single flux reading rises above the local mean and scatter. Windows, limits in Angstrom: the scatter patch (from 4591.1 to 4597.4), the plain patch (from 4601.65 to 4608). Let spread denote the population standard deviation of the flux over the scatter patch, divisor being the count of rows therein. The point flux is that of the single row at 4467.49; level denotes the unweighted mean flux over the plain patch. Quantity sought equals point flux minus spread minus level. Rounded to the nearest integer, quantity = -19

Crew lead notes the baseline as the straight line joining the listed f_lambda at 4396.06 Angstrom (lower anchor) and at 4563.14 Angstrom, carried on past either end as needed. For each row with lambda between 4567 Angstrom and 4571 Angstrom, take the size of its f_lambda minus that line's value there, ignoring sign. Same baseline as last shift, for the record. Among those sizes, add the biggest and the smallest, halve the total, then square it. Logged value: 7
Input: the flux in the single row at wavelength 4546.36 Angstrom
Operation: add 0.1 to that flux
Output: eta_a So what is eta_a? 62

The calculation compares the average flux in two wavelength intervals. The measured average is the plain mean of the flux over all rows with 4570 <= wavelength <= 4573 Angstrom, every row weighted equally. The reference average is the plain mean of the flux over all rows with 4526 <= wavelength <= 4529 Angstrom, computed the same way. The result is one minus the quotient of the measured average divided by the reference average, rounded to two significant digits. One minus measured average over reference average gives -0.18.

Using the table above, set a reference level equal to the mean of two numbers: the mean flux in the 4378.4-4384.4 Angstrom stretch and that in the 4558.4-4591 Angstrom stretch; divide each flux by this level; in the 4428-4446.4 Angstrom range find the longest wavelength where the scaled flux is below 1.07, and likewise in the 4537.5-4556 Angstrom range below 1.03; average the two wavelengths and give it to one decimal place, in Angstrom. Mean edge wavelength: 4499.3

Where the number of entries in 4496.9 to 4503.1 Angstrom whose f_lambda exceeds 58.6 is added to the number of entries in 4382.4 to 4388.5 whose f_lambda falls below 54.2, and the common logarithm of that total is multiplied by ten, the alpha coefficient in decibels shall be 9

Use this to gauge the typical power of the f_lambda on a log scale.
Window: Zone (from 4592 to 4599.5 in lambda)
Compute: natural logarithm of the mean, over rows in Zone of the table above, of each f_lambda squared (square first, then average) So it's 8.10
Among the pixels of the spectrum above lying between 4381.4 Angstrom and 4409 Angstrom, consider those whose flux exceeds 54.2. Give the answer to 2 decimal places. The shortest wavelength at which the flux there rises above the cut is 4383.93 Angstrom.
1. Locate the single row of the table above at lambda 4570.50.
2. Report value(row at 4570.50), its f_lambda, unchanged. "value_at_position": 59.79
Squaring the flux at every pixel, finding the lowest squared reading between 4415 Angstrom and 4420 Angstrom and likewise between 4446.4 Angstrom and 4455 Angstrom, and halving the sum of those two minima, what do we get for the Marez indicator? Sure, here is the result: 2242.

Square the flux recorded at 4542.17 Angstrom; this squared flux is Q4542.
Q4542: 3876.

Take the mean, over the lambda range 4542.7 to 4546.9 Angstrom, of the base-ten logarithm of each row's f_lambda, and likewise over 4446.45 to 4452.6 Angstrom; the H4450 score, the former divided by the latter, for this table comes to 1.04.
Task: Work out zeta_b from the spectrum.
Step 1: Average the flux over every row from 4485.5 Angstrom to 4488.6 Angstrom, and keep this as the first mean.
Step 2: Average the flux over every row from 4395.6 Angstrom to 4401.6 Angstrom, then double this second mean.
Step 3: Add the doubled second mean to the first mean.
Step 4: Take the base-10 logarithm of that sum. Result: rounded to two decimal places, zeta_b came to 2.25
